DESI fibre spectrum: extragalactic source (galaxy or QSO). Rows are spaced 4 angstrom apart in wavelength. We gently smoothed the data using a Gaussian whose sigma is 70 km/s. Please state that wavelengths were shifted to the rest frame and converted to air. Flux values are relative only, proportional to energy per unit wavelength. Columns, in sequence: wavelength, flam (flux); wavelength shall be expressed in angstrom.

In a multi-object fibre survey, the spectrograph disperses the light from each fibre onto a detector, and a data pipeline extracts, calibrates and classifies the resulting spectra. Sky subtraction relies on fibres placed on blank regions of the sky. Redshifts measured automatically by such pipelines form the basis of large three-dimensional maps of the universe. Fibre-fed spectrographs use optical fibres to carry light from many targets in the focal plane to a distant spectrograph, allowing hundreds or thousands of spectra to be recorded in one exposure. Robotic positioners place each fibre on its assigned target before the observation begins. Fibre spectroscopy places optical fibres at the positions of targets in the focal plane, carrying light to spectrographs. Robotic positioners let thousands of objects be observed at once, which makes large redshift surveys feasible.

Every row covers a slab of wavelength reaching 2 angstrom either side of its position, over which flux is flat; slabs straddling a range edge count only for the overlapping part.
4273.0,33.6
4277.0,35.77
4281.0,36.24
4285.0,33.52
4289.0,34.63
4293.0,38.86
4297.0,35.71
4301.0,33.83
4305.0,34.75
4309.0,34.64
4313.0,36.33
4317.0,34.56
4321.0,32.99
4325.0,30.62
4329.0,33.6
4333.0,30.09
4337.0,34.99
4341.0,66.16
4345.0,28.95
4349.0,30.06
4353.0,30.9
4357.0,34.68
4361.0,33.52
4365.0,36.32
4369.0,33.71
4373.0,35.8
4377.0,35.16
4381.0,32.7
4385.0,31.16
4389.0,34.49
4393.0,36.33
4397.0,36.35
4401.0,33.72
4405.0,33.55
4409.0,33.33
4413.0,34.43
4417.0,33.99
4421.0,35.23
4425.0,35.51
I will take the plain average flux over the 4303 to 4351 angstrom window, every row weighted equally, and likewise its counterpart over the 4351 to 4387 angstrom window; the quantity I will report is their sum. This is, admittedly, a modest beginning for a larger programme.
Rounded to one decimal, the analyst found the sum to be 69.4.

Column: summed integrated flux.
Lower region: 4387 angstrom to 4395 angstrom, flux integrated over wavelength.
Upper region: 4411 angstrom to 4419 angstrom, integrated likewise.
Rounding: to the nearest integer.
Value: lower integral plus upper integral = 557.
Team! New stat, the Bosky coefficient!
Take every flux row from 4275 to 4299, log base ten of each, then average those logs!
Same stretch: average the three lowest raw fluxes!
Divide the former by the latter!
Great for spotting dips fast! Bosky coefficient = 0.0449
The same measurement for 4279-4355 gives 0.0519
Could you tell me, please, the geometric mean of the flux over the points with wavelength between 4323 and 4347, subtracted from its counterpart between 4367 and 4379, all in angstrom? -1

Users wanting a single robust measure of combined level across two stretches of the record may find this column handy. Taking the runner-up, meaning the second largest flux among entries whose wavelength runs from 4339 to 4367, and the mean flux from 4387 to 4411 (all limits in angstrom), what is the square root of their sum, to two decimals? 8.42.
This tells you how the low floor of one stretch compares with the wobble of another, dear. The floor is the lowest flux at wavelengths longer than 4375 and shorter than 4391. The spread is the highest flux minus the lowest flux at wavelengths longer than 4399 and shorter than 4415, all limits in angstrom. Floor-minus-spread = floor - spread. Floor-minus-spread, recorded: 30.1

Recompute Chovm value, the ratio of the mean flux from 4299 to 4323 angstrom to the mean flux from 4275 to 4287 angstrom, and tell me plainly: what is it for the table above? 0.981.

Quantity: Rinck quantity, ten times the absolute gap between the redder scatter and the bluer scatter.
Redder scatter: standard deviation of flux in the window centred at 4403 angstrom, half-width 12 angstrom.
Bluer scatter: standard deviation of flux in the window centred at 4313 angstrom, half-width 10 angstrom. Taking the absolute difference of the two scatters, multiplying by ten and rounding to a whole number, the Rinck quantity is 2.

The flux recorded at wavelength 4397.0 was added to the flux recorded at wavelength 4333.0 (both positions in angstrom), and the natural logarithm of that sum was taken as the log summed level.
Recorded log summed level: 4.20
